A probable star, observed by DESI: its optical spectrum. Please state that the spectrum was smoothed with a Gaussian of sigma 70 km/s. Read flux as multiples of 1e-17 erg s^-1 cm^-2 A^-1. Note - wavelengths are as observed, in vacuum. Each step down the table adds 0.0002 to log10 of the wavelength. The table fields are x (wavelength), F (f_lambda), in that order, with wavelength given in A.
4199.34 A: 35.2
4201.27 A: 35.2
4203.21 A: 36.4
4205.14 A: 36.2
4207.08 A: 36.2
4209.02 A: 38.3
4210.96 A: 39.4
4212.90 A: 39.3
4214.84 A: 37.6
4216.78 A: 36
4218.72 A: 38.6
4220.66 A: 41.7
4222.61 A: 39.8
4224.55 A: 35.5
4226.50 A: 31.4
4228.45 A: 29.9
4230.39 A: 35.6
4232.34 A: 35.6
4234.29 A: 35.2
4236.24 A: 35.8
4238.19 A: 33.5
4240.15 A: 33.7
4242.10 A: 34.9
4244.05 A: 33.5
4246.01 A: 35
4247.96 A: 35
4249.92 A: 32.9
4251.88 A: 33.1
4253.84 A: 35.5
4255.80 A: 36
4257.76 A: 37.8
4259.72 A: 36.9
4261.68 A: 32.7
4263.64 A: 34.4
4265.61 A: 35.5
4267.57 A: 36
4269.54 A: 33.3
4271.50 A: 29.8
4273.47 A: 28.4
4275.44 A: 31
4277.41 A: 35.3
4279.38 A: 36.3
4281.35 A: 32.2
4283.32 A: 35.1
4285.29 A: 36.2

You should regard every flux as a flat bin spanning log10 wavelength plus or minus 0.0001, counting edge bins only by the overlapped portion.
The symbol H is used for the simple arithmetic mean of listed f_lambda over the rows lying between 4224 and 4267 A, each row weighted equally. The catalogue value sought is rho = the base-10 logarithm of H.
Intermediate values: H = 34.5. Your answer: 1.54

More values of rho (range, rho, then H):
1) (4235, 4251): 1.54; 34.3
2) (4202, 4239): 1.56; 36.4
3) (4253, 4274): 1.53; 34.2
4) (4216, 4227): 1.57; 37.2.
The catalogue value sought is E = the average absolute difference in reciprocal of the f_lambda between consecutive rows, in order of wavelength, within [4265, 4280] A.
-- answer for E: 0.0022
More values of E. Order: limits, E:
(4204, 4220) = 0.0009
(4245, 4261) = 0.0009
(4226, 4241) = 0.0014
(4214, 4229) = 0.0021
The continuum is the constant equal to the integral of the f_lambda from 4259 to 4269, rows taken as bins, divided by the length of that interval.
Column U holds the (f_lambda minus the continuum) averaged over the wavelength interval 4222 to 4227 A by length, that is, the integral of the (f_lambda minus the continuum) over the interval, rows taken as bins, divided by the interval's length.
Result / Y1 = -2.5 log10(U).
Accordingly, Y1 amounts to 0.4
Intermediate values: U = 0.68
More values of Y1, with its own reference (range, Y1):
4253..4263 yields 0.3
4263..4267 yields 2.2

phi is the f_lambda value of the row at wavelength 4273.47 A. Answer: 28.4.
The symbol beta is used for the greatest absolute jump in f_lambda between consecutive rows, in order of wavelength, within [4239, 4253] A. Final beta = 2.1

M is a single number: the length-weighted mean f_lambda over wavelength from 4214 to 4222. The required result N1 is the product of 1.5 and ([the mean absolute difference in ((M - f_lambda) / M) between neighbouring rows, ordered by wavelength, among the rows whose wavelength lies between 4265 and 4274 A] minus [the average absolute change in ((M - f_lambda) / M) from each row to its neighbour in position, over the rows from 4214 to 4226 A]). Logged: -0.026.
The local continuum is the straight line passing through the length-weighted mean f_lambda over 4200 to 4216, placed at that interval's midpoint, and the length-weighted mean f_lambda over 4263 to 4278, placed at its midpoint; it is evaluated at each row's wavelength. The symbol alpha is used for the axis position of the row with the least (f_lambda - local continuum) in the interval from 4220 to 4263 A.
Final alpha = 4228.45 A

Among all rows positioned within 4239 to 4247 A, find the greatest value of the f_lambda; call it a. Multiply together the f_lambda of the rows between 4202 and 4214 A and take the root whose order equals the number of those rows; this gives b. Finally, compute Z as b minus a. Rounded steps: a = 35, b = 37.6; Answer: 2.6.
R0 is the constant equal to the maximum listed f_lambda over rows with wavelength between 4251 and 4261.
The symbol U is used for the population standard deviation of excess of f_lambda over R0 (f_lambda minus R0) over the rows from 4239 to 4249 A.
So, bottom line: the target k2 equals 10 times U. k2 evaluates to 7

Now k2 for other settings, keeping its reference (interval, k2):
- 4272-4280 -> 32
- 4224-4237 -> 23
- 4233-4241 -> 10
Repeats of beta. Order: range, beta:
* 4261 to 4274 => 3.5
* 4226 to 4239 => 5.7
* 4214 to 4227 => 4.3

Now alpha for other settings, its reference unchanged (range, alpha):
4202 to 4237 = 4228.45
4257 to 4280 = 4273.47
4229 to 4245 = 4238.19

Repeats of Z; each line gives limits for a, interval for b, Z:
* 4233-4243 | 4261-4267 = -1.6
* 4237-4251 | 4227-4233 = -1.4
